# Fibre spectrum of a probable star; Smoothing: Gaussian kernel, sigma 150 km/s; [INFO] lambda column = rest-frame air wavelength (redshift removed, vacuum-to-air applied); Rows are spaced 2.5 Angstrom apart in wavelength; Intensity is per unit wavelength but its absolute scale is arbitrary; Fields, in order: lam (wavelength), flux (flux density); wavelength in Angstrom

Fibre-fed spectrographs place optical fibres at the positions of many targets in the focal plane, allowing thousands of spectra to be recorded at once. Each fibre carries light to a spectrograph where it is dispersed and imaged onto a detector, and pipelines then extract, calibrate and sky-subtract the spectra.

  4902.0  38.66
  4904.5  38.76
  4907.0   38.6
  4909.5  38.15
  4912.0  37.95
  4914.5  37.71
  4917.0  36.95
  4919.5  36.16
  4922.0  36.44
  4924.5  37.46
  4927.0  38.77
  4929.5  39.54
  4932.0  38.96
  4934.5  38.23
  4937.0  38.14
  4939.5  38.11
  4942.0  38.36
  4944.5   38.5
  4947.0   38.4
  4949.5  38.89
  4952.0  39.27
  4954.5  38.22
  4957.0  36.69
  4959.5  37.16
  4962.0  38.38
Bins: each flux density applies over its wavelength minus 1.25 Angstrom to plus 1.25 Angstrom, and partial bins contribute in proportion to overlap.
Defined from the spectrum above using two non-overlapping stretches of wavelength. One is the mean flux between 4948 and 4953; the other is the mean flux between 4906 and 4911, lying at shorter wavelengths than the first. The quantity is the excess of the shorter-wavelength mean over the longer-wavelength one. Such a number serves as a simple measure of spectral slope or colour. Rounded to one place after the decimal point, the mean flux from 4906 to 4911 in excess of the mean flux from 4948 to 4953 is -0.7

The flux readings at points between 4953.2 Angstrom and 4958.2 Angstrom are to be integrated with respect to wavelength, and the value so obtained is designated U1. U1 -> 187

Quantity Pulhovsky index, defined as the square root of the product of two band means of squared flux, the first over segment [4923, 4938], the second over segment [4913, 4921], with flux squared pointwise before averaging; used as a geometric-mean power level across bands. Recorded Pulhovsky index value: 1423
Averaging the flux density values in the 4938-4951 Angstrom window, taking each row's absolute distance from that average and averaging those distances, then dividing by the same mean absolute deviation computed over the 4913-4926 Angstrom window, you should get 0.38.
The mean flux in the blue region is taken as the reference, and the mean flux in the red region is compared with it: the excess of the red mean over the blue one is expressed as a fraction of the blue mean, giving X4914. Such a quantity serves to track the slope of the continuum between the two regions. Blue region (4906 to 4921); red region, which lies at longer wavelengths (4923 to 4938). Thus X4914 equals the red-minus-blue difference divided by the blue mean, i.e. 0.025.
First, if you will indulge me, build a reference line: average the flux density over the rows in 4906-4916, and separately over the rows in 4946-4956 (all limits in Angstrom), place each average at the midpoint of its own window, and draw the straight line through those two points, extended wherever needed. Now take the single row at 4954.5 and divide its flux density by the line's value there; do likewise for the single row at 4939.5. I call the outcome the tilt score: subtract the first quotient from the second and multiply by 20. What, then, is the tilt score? 0.1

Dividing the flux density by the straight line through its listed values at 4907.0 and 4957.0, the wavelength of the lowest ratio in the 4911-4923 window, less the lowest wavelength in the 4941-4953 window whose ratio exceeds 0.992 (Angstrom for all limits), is -22.5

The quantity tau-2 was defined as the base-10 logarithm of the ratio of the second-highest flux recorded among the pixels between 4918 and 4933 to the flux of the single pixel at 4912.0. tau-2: 0.011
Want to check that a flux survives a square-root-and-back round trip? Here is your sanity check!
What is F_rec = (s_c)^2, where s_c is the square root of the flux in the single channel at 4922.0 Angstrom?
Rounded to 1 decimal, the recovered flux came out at 36.4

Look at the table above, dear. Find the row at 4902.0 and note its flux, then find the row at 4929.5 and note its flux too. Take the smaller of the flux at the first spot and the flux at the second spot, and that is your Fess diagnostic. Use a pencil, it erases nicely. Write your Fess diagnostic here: 38.7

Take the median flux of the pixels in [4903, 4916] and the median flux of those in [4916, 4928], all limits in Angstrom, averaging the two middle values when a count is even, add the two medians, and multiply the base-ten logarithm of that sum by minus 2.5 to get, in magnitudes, -4.69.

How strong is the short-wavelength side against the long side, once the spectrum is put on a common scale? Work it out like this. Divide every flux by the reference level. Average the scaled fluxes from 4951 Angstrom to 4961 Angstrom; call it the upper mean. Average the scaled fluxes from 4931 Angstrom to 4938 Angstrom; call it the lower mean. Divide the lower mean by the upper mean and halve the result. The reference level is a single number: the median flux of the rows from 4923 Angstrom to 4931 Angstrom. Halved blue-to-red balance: 0.508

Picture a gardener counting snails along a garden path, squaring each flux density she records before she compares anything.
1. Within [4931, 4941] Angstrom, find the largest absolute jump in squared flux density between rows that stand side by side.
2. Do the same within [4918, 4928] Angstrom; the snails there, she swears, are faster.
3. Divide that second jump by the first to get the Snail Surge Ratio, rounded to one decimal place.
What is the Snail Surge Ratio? 1.8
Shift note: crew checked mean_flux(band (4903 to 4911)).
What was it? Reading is 38.5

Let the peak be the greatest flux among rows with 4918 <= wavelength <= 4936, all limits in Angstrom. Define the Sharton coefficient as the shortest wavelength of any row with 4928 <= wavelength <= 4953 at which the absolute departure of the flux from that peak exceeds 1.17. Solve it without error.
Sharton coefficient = 4934.5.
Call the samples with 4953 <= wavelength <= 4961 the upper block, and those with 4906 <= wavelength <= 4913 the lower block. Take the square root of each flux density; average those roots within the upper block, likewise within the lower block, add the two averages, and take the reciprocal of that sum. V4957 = 0.0813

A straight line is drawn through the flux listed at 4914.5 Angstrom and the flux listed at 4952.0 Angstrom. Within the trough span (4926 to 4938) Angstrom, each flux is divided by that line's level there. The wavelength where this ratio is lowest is 4937.0 Angstrom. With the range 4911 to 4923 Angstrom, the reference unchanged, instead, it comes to 4919.5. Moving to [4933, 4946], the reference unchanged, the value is 4939.5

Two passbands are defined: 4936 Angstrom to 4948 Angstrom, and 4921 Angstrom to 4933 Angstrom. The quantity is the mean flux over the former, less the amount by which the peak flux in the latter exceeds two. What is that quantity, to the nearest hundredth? 0.76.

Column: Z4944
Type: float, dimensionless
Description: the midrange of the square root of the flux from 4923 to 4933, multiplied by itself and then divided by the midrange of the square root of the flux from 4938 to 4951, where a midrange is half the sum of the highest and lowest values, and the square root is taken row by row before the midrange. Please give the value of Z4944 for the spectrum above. 6.20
